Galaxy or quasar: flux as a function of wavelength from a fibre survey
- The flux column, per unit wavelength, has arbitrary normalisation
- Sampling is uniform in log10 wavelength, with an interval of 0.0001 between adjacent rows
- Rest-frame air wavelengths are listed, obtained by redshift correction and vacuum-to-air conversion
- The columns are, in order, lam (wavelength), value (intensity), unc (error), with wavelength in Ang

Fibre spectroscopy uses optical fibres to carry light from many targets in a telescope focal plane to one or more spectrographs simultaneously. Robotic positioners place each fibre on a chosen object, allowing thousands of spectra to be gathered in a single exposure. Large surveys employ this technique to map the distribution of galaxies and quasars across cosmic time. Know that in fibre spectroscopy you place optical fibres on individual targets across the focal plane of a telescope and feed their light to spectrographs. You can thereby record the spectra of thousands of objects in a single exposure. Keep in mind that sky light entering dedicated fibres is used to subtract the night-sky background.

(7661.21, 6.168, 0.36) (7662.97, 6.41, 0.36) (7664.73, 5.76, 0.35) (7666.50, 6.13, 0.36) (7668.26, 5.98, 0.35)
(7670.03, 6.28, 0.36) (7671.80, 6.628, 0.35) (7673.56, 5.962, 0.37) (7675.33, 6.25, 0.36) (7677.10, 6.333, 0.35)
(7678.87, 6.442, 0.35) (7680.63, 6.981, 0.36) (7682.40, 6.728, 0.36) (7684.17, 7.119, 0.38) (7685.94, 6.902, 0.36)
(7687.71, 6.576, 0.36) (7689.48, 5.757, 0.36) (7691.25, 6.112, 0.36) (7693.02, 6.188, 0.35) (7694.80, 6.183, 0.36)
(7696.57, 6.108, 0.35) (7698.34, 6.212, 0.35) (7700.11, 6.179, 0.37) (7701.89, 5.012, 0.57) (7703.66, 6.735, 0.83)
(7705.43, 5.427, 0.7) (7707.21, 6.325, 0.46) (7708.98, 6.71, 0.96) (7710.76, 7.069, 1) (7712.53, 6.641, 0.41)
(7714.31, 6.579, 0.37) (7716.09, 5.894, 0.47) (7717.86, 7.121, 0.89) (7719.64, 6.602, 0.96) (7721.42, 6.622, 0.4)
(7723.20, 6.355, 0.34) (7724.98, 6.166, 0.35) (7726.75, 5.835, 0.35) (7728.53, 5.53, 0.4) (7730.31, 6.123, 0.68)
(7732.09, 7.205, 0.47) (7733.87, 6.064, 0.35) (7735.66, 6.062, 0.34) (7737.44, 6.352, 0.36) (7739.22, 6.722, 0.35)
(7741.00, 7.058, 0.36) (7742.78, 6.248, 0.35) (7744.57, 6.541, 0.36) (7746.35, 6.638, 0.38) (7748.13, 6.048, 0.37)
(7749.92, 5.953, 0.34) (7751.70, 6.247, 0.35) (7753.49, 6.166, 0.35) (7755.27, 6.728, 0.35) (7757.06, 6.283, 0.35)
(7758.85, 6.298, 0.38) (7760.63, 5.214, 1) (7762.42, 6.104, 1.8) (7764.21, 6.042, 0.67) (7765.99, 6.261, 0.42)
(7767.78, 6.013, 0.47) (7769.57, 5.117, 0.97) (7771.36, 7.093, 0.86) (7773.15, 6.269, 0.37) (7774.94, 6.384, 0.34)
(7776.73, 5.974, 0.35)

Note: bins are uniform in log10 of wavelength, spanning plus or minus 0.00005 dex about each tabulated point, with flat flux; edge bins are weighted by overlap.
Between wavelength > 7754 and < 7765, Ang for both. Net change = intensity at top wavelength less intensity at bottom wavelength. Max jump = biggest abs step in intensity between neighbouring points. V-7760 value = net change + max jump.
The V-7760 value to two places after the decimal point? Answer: 0.40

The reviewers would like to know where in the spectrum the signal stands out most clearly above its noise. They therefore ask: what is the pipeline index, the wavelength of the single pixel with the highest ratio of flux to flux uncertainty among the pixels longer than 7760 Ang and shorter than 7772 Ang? 7765.99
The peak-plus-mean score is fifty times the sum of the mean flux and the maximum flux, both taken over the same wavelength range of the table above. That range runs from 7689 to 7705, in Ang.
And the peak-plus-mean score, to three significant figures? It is 639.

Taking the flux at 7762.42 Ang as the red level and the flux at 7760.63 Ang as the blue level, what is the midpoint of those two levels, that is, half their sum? 5.7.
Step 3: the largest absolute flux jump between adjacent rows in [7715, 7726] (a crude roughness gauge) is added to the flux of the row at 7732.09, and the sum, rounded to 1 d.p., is 8.4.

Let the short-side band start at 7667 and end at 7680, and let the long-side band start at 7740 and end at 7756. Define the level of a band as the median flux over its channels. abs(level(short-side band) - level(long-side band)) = 0.03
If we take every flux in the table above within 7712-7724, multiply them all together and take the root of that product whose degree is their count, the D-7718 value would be 6.5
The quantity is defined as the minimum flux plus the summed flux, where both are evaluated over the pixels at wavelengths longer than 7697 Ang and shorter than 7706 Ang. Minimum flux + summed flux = 34.6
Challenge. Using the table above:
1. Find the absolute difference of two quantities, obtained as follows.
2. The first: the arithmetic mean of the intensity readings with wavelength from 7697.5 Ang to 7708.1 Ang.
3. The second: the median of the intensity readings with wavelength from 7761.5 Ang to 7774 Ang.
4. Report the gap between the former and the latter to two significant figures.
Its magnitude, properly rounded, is 0.12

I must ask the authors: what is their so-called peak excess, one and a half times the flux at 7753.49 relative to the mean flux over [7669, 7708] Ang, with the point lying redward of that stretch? 1.47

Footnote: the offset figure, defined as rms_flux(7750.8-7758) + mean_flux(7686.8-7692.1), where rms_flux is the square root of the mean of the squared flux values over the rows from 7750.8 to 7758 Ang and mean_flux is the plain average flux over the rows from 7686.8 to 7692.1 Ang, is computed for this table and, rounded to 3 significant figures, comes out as 12.5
